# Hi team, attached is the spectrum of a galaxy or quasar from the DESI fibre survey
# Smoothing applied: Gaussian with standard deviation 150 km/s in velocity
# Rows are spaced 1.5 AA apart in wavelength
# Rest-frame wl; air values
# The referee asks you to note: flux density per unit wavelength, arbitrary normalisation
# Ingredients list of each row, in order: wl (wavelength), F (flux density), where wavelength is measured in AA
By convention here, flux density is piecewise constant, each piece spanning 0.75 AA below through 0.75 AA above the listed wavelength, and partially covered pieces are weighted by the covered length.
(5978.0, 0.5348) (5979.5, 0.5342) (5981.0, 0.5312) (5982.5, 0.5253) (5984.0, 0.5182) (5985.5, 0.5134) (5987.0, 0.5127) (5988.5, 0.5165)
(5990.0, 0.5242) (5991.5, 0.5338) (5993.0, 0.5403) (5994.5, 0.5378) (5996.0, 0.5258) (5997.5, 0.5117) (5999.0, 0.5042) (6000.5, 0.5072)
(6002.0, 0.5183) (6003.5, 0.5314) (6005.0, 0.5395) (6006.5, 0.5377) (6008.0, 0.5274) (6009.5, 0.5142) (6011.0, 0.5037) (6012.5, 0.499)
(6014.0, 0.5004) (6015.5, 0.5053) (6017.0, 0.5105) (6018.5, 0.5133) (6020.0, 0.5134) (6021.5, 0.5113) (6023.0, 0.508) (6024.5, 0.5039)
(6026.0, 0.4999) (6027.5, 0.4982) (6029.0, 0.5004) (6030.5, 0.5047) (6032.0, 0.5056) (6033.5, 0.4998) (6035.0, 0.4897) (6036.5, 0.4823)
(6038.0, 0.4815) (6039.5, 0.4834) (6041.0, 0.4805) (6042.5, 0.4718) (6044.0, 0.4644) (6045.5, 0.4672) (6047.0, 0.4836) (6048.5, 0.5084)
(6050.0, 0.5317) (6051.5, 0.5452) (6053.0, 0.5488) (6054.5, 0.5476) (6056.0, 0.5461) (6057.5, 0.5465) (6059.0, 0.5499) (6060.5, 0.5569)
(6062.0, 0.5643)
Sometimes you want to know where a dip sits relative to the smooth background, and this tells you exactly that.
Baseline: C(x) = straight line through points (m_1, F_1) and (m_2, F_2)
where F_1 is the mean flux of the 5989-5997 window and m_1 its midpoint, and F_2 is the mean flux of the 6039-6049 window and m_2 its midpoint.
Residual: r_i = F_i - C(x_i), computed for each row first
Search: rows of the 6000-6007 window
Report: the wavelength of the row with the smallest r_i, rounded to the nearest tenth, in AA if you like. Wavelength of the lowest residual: 6000.5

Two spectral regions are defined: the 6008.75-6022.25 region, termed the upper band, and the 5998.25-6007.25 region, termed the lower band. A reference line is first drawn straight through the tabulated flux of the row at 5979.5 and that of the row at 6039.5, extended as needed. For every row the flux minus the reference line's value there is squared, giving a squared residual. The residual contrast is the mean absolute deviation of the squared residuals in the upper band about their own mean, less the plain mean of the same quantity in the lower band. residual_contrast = -0.0003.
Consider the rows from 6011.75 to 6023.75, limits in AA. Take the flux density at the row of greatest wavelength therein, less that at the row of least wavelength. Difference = 0.009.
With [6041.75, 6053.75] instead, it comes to 0.077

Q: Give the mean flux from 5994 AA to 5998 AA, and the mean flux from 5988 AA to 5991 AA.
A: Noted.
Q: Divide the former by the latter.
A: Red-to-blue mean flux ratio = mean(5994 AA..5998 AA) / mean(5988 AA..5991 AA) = 1.01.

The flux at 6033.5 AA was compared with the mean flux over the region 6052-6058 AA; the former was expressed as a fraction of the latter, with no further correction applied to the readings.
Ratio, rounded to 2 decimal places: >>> 0.91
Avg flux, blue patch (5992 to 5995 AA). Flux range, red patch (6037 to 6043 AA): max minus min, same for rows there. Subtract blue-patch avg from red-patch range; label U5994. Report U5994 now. -0.53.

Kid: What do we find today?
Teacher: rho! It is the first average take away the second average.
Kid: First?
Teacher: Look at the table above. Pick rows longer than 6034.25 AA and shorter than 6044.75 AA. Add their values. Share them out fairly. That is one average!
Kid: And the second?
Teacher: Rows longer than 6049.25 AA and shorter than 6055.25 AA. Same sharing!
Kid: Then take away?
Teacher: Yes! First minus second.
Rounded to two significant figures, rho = -0.064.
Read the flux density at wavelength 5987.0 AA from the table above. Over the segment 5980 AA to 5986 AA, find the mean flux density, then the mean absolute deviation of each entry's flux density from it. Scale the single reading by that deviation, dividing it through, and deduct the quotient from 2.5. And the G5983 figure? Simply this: -80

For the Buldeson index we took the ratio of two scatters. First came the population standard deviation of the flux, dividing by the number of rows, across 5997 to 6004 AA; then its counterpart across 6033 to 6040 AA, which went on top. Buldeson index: 0.7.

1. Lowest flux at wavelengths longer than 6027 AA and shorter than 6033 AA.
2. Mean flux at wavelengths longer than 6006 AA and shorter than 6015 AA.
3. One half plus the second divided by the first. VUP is 1.53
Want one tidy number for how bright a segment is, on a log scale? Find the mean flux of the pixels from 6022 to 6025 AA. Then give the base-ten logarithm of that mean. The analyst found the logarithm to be -0.30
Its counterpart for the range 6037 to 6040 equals -0.32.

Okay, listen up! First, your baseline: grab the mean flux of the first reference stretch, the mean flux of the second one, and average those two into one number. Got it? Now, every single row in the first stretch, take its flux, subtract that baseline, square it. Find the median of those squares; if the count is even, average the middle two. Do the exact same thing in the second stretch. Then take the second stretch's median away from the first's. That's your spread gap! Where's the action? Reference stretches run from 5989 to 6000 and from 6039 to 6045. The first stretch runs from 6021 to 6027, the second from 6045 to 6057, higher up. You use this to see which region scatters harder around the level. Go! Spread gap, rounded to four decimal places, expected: -0.0015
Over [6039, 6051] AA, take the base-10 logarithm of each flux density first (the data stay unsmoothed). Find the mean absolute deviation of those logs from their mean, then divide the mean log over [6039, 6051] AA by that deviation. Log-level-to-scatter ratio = -21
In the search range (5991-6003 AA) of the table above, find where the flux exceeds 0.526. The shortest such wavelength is 5991.5 AA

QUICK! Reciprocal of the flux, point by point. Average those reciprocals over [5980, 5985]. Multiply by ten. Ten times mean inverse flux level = 19.1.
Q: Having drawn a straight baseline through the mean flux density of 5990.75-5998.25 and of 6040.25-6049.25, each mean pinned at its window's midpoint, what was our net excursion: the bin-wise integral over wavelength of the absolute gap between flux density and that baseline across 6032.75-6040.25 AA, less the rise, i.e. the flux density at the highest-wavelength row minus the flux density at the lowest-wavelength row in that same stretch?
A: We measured 0.048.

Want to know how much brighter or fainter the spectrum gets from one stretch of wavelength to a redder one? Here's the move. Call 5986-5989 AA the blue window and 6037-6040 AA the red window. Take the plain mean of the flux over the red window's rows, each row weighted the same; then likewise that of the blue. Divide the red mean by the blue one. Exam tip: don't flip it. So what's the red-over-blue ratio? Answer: 0.938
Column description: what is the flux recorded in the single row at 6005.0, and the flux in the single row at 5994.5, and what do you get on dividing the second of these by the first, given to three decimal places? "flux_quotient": 0.997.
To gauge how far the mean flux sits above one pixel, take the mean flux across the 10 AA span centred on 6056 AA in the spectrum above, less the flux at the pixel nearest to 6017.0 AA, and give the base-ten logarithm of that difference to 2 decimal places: -1.42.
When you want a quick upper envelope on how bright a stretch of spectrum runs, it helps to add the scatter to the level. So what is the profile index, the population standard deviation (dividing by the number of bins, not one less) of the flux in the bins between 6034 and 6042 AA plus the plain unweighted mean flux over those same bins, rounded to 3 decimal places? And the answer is 0.487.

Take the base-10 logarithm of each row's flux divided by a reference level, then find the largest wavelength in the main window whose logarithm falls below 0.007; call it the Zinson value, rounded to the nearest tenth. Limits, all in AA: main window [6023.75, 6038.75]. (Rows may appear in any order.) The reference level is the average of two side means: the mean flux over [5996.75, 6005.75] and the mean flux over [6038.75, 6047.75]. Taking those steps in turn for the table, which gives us 6038.0 AA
